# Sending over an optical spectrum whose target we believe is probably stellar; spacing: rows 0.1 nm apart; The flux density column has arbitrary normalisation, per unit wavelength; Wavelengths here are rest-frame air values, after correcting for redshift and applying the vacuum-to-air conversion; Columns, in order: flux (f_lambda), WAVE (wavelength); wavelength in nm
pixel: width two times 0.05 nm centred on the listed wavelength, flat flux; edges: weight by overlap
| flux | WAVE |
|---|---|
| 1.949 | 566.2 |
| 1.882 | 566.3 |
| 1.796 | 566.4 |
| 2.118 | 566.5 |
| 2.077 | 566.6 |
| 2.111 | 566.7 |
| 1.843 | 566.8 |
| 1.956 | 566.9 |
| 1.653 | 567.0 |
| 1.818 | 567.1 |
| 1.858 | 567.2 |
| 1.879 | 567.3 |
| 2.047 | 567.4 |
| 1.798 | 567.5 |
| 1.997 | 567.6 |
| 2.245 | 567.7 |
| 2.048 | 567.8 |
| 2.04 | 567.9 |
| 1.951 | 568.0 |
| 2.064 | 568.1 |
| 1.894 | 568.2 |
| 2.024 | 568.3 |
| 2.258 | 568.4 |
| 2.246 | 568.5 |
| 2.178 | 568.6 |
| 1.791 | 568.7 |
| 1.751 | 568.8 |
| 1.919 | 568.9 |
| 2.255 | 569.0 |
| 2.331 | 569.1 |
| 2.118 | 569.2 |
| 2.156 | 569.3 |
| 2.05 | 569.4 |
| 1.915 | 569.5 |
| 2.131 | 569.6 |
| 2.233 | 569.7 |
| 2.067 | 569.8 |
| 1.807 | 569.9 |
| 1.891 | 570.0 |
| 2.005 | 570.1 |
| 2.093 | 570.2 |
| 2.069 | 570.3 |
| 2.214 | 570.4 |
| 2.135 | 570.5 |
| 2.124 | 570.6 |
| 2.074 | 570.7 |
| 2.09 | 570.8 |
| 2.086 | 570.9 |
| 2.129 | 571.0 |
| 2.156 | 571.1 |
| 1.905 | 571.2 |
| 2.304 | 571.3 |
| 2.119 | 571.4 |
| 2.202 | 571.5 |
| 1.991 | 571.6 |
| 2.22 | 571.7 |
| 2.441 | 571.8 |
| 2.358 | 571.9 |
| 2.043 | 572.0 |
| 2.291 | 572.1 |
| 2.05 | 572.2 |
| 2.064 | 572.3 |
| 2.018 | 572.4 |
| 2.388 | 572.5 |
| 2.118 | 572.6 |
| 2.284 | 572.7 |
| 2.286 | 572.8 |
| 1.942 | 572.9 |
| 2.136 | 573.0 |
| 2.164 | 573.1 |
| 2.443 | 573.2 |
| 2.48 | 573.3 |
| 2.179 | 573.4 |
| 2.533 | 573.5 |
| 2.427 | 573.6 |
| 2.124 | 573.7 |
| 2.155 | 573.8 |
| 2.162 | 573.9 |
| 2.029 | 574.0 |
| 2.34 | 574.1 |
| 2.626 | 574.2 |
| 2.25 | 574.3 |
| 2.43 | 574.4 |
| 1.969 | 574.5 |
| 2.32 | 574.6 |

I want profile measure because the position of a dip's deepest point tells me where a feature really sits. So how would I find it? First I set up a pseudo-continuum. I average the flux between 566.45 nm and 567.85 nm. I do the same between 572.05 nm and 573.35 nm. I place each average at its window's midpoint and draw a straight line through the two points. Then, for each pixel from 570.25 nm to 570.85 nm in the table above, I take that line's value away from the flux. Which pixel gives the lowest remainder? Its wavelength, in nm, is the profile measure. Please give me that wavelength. 570.7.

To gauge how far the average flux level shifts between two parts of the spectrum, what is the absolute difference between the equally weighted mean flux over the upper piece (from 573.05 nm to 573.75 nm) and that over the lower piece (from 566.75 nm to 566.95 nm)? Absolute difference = 0.44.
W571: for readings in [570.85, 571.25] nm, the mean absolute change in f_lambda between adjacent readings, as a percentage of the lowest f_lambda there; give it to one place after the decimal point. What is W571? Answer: 5.6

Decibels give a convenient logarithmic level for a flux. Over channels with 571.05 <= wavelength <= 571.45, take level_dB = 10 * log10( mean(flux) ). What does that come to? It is 3.3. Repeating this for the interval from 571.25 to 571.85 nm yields 3.4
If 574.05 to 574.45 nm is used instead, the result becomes 3.8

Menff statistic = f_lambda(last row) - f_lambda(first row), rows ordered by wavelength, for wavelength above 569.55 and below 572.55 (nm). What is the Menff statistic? 0.3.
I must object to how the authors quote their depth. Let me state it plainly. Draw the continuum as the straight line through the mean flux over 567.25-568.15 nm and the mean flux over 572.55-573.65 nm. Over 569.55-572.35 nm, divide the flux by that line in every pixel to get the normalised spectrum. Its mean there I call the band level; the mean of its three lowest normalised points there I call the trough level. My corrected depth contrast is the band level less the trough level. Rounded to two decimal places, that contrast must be 0.10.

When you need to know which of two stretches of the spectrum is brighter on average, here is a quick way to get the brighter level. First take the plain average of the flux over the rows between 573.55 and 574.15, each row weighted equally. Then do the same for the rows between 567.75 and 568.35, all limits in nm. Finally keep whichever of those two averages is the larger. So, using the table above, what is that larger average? 2.21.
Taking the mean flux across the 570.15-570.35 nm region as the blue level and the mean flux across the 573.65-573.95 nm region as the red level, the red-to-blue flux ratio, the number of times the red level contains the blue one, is 1.03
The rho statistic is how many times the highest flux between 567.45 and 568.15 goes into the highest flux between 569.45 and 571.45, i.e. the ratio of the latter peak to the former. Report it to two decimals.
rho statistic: 1.03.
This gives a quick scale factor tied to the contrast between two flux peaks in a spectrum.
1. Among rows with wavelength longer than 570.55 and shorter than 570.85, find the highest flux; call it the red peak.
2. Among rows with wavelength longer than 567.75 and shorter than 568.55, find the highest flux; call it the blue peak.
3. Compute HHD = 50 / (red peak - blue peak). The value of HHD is -373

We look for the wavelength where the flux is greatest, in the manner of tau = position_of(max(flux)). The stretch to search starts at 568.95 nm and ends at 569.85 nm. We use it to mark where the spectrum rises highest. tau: 569.1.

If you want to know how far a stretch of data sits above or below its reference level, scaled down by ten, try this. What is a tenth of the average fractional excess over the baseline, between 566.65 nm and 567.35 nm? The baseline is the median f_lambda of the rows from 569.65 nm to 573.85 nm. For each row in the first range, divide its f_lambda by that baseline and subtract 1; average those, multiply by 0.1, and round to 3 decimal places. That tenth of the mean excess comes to -0.012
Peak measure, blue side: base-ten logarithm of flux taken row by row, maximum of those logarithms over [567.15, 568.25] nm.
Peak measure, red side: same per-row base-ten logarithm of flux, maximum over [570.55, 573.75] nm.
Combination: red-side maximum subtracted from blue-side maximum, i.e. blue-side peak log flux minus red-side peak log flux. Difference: -0.052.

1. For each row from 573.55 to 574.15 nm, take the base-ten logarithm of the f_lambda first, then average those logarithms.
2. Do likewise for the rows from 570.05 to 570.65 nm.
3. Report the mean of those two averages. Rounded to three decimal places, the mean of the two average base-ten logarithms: 0.333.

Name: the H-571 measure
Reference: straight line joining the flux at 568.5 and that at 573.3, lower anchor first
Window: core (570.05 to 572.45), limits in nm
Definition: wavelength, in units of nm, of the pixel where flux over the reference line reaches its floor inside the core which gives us 571.2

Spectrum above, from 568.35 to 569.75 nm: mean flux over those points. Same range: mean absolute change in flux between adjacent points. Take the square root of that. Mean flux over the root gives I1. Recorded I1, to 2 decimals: 5.48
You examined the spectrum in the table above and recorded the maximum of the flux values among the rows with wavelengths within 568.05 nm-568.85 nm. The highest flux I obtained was 2.258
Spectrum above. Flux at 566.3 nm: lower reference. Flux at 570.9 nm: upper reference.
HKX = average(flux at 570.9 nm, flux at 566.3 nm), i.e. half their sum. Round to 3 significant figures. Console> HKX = 1.98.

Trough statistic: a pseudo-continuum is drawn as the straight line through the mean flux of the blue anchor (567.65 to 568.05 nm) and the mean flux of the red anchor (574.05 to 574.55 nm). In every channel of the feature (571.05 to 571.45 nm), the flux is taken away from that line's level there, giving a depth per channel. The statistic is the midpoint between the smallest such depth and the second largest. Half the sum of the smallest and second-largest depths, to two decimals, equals 0.00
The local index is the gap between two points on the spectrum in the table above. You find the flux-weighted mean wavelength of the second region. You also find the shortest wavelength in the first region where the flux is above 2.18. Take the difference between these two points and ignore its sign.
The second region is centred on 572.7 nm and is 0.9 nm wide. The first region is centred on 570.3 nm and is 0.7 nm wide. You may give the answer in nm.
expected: 2.30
